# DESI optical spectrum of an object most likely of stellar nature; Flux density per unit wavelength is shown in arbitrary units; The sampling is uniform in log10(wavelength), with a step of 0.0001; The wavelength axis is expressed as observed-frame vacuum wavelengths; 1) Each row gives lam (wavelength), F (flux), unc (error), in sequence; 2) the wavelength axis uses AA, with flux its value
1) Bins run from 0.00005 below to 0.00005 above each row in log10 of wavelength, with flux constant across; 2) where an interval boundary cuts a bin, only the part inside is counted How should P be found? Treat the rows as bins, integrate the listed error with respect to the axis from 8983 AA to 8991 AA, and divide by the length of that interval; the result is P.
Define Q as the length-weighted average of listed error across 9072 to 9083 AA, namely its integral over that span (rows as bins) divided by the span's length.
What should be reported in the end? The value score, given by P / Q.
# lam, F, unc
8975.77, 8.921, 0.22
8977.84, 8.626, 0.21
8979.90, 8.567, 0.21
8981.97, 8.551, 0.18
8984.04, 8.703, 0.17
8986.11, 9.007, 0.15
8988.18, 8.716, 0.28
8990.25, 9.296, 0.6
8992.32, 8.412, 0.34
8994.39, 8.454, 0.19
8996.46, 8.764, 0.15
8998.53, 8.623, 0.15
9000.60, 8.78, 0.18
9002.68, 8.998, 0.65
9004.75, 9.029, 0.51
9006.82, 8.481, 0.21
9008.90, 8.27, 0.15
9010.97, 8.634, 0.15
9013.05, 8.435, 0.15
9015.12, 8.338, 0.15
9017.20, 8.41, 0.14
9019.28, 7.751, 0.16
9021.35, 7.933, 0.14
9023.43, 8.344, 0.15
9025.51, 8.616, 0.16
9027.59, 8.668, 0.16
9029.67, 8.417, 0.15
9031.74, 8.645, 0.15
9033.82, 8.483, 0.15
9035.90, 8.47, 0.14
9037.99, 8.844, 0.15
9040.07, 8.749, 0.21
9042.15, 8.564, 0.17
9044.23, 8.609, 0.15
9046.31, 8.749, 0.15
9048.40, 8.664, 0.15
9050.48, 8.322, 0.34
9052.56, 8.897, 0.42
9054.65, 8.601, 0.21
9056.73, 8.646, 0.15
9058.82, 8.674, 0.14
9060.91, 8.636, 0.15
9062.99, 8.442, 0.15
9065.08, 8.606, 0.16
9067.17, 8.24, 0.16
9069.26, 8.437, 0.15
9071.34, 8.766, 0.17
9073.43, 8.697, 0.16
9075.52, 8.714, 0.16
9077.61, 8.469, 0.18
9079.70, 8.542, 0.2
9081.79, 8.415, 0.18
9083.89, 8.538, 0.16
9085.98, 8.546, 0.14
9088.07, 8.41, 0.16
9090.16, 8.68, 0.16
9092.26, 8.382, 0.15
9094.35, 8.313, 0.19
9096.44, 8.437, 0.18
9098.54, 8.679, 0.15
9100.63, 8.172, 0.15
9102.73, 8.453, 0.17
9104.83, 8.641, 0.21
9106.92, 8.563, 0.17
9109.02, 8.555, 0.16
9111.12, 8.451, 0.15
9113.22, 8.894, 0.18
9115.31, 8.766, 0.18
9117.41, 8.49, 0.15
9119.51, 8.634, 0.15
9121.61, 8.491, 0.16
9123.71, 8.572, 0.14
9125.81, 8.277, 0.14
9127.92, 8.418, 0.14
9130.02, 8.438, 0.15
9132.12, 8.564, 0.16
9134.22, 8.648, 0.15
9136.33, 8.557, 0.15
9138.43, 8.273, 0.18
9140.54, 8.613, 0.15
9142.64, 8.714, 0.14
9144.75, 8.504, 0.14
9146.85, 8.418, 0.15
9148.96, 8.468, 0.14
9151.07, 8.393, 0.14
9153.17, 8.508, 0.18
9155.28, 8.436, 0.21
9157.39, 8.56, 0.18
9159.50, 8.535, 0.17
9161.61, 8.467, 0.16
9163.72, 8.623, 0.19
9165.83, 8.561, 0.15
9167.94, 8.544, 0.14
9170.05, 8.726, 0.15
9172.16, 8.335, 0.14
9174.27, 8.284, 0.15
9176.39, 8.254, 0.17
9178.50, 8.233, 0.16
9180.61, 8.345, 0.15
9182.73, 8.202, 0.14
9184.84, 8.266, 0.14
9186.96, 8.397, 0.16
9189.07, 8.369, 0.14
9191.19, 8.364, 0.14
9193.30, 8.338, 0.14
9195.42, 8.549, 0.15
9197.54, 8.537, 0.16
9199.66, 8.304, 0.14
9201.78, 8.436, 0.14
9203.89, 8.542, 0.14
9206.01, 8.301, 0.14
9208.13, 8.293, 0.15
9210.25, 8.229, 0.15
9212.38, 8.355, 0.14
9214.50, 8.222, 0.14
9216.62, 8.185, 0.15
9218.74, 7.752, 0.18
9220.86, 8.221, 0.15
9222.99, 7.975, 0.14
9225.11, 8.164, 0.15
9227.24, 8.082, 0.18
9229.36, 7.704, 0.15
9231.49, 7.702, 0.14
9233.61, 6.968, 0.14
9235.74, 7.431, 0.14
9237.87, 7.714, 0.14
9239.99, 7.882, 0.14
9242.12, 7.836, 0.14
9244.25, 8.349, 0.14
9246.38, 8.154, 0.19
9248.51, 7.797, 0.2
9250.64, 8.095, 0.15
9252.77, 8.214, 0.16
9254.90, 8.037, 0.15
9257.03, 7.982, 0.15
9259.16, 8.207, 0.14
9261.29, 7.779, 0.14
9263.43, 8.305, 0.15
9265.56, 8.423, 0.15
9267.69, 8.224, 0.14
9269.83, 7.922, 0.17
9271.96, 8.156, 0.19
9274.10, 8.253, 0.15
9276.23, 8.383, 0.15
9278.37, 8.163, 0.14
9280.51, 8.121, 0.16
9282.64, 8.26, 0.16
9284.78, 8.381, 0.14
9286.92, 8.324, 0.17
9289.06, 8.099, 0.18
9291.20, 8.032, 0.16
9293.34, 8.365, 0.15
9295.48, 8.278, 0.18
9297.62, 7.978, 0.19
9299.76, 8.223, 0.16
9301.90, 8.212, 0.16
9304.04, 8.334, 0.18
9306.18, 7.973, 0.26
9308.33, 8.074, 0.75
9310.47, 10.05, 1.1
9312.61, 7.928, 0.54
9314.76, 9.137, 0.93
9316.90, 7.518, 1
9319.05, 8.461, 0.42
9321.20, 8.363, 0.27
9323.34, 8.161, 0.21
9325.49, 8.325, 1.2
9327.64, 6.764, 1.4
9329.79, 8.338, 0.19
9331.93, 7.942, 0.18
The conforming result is 1.65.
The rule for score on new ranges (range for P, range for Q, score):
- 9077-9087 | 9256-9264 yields 1.19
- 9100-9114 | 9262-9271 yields 1.12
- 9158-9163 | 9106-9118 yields 1.01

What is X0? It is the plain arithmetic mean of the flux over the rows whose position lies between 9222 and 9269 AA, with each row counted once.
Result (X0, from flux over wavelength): 7.96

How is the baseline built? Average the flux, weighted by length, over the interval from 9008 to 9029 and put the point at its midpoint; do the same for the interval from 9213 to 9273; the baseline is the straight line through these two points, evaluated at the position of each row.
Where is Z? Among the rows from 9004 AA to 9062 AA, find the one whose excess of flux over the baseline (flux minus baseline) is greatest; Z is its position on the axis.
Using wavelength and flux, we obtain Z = 9004.75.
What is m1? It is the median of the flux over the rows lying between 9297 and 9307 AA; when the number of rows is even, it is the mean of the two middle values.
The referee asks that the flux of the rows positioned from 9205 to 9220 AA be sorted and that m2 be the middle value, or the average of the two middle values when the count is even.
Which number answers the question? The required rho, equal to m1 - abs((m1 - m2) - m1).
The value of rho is -0.02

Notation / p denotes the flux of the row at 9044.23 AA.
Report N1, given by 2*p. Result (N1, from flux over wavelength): 17.2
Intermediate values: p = 8.609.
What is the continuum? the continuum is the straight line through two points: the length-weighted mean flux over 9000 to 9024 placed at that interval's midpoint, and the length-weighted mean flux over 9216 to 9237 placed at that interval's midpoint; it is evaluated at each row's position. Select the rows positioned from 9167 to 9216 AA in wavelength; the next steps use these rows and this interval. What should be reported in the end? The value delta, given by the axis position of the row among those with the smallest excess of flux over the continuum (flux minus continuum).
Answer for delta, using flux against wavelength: 9182.73 AA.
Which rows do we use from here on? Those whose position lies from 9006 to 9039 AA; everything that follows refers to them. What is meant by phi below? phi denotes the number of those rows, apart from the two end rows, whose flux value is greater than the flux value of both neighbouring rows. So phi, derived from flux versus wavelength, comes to 4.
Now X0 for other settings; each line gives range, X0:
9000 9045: 8.52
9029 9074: 8.60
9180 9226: 8.29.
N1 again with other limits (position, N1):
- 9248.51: 15.6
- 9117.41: 17.0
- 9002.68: 18.0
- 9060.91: 17.3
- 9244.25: 16.7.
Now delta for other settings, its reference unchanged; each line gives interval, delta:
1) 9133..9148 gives 9138.43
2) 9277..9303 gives 9297.62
